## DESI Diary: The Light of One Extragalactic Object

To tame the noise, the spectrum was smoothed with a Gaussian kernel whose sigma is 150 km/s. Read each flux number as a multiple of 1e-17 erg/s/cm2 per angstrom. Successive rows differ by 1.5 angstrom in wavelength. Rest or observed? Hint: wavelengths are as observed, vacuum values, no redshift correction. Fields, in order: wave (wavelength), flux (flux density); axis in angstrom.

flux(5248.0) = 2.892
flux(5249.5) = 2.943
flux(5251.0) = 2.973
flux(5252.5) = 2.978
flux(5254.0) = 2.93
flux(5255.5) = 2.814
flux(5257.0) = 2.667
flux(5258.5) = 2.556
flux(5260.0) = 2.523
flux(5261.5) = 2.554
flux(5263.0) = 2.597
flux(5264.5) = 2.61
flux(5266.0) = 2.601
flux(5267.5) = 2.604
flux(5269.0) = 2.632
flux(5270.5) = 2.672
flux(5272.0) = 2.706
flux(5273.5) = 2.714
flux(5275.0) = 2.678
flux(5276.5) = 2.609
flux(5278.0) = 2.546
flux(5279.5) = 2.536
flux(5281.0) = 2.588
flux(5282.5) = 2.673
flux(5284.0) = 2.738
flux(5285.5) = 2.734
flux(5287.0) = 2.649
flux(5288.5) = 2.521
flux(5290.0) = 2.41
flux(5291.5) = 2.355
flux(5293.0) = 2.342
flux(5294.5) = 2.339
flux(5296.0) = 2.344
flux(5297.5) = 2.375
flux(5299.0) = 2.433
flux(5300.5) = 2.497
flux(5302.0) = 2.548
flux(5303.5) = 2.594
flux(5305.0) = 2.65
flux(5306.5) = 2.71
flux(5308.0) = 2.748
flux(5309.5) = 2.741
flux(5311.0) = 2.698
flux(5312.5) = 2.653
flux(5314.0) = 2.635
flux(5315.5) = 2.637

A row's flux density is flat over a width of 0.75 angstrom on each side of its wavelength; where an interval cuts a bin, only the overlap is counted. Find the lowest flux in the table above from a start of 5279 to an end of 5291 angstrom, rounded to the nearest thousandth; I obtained 2.410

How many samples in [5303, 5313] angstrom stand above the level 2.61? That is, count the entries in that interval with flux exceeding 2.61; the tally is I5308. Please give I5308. 6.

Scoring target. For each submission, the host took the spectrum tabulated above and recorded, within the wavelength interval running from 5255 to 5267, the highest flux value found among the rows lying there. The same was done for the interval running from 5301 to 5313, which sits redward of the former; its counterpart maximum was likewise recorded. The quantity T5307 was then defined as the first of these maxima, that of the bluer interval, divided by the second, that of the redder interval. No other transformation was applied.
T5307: 1.02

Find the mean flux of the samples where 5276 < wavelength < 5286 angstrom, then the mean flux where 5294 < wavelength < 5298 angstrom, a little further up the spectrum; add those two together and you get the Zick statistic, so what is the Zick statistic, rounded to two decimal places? 4.98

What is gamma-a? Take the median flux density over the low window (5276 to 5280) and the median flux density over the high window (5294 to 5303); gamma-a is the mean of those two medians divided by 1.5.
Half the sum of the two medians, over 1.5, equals 1.65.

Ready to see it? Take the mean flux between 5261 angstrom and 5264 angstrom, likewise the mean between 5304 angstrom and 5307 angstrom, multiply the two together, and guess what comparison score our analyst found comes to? 6.9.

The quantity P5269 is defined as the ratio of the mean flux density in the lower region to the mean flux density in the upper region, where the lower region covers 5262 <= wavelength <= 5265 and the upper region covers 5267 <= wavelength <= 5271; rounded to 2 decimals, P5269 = 0.99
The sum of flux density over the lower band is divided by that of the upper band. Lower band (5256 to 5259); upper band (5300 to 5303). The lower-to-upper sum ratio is 1.04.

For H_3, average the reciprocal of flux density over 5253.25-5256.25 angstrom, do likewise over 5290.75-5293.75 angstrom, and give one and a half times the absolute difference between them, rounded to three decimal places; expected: 0.116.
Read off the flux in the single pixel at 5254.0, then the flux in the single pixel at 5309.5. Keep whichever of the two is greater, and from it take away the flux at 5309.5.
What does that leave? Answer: 0.189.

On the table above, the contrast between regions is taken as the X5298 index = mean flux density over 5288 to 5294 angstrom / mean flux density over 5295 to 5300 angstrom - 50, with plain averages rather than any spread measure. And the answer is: -48.99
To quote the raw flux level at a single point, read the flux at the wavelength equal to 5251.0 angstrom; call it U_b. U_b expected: 2.973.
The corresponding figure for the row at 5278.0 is 2.546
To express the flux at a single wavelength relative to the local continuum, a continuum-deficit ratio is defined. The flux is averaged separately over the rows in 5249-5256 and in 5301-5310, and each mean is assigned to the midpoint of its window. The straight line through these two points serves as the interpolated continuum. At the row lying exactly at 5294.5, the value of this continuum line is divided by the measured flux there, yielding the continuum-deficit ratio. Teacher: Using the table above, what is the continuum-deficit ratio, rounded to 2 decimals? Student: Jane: 1.16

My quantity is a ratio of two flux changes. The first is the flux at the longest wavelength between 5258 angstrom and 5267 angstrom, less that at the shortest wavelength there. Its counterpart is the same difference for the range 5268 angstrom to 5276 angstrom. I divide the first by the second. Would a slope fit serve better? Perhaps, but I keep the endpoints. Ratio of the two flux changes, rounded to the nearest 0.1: 1.0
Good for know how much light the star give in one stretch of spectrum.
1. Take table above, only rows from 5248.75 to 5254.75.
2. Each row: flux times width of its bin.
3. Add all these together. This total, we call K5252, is 17.7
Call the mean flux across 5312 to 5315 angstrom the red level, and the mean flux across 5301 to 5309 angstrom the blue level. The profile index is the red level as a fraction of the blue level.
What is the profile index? 0.998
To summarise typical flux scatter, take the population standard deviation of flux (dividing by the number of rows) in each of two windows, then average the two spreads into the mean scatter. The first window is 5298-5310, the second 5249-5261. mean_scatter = 0.144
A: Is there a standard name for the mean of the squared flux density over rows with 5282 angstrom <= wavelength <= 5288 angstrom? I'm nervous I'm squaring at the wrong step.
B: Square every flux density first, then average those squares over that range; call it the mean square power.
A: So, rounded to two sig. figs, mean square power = 7.3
